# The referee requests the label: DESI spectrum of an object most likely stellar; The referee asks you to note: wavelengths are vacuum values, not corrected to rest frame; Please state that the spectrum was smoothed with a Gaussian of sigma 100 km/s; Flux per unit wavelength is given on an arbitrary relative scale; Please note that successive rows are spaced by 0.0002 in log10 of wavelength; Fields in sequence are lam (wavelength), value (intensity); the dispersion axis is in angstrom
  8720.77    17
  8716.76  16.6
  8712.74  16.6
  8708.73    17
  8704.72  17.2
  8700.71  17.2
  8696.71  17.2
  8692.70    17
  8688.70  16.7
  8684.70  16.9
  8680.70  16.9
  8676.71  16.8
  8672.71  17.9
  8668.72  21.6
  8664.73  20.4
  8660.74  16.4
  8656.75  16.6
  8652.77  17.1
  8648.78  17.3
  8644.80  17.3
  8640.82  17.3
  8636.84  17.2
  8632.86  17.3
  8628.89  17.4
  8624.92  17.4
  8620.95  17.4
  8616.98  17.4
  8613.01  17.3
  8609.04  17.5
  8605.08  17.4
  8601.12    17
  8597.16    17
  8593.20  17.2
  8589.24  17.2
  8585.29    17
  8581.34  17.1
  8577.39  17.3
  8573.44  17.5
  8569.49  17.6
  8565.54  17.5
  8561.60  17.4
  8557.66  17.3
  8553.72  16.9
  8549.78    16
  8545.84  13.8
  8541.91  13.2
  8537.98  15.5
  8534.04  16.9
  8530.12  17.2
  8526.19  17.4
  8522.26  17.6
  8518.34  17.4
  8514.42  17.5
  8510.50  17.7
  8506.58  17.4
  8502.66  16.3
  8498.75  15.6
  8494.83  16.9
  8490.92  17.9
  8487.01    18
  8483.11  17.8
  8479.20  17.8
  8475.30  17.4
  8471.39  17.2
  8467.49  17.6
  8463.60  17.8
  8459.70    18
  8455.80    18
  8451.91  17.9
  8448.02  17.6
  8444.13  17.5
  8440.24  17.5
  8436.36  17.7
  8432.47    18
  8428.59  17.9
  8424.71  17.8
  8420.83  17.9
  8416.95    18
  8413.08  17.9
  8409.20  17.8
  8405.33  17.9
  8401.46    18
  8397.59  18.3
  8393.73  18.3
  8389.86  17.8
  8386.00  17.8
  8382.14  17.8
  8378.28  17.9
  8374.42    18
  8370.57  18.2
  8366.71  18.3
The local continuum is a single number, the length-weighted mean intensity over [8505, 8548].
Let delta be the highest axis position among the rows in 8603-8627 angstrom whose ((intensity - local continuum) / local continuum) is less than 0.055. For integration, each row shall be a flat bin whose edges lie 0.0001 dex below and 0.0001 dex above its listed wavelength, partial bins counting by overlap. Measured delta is 8624.92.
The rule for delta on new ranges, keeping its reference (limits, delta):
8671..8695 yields 8692.70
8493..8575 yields 8561.60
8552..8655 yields 8652.77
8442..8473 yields 8471.39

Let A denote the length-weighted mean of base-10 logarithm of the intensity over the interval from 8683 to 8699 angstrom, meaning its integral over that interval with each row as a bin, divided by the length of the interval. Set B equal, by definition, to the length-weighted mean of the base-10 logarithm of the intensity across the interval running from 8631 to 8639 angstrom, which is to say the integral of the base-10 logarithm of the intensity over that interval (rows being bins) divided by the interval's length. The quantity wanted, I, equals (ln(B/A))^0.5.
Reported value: 0.07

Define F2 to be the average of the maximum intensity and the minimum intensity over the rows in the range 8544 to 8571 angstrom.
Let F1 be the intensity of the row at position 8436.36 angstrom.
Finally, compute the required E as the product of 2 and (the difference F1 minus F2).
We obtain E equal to 4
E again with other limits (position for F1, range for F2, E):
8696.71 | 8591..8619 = 0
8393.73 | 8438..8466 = 1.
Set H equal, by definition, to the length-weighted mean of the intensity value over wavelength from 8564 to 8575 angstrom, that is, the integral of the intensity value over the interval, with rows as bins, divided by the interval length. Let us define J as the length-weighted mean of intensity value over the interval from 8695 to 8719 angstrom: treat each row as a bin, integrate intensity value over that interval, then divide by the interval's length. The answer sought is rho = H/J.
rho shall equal 1.03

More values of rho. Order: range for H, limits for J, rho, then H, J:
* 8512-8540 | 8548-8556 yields 1.04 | 17.1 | 16.5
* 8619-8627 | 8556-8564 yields 1.00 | 17.4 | 17.4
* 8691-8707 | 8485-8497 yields 0.98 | 17.1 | 17.6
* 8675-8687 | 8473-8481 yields 0.96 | 16.9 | 17.6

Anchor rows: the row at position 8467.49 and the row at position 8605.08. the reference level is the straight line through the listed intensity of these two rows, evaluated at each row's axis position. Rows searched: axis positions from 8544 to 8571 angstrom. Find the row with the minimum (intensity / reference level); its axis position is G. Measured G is 8545.84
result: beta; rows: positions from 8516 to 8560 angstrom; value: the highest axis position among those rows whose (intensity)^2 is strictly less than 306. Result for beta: 8557.66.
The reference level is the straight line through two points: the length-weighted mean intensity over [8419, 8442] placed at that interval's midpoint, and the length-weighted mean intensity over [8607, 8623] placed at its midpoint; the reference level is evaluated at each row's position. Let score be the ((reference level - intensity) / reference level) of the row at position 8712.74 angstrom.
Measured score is 0.034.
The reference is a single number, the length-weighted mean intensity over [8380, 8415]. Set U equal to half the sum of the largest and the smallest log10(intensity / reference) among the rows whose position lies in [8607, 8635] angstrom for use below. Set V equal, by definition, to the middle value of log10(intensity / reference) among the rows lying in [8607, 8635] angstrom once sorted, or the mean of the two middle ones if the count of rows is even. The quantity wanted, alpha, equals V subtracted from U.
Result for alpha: 0.000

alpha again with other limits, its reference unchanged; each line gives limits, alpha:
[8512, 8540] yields -0.023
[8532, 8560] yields -0.025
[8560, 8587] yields -0.003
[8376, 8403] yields 0.004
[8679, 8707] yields -0.001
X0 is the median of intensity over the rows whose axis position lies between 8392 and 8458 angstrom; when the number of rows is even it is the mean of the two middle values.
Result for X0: 17.9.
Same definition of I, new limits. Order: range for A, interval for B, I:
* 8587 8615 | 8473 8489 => 0.10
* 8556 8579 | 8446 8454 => 0.08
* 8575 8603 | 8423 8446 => 0.11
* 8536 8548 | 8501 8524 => 0.27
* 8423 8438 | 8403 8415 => 0.01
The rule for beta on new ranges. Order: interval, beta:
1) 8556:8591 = 8589.24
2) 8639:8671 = 8660.74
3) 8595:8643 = 8640.82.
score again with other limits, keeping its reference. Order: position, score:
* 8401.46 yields -0.007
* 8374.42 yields -0.004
